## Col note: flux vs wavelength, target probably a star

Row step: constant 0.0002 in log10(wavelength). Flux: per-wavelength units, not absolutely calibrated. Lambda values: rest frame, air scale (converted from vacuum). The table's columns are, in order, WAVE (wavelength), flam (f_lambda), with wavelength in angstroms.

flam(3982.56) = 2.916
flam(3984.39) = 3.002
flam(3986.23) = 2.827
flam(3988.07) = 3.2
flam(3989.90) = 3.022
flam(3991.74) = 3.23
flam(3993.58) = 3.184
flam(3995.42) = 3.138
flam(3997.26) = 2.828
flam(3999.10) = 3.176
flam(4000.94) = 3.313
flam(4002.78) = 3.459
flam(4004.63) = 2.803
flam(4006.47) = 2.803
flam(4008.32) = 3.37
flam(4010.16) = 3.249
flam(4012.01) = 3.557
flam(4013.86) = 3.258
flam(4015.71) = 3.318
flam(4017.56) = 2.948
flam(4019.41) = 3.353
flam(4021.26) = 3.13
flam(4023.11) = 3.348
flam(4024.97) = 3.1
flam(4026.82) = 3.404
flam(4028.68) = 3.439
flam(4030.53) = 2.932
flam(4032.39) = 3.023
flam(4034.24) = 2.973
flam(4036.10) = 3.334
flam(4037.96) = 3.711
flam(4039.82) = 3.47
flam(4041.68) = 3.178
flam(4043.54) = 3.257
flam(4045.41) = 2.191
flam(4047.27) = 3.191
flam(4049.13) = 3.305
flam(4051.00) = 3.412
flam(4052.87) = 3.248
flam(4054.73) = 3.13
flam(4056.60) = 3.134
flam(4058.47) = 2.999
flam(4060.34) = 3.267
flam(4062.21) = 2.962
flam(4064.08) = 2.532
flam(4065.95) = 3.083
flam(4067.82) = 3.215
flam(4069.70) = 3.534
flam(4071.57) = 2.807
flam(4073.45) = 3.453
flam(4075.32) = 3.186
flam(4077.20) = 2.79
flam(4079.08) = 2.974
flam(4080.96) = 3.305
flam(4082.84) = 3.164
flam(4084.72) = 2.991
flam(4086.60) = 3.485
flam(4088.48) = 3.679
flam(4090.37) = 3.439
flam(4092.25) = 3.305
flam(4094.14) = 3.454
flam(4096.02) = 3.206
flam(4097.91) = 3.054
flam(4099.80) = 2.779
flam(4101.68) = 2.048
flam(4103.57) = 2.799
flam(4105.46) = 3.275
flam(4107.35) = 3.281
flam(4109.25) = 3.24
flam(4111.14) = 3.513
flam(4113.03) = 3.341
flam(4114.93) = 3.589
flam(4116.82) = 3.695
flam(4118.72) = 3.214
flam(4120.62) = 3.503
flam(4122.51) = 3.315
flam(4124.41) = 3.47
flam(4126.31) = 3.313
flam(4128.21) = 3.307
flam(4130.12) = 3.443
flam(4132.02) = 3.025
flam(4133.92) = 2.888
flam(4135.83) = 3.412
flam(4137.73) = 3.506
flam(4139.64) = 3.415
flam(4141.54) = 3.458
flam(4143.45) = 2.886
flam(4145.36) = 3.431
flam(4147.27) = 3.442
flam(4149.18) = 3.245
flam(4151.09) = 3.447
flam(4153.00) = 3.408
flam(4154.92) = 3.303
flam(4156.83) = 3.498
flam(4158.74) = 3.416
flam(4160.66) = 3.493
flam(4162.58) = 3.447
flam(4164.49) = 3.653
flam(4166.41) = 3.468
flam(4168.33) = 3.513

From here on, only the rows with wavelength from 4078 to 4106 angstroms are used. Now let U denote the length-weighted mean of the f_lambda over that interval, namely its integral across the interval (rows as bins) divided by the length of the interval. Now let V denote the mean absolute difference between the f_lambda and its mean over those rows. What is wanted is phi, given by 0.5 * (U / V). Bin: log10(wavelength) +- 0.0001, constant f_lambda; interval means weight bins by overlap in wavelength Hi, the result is 5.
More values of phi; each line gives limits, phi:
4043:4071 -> 7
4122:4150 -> 11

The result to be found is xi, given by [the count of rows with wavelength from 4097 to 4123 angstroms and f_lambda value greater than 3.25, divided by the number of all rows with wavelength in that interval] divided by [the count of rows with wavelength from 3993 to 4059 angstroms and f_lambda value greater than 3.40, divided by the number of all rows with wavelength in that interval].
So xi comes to 2.9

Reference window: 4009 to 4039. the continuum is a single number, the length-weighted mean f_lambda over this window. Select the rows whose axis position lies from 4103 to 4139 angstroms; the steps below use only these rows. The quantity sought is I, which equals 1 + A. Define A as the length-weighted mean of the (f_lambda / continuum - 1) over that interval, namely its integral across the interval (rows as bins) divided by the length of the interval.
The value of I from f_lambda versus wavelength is 1.022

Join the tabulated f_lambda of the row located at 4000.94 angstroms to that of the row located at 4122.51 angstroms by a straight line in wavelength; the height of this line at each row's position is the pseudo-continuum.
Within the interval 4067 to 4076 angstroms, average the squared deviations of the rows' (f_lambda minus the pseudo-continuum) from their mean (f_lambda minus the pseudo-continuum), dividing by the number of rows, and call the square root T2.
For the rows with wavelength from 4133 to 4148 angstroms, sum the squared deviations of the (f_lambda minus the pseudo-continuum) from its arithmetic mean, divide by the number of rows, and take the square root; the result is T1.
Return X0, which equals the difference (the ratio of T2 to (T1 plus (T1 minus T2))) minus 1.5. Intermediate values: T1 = 0.24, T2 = 0.25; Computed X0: -0.4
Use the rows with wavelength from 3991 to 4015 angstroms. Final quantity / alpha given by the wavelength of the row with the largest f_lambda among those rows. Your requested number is 4012.01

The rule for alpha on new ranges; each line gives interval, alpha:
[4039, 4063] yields 4039.82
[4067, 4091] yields 4088.48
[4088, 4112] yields 4088.48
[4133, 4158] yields 4137.73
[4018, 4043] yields 4037.96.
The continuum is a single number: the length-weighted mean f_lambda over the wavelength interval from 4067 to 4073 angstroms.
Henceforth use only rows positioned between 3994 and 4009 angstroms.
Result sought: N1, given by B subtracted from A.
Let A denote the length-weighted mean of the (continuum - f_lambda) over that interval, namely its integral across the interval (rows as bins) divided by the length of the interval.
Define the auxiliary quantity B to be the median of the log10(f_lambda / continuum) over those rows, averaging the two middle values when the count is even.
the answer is 0.10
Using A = 0.09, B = -0.006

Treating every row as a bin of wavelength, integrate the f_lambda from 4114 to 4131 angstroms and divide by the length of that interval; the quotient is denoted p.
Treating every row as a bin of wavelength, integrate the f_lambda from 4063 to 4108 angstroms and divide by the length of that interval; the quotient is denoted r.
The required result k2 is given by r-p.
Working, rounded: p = 3.43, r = 3.12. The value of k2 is -0.31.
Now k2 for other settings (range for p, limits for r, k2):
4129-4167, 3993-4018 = -0.19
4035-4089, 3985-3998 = -0.11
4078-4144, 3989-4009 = -0.13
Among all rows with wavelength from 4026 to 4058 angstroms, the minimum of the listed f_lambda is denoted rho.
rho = 2.191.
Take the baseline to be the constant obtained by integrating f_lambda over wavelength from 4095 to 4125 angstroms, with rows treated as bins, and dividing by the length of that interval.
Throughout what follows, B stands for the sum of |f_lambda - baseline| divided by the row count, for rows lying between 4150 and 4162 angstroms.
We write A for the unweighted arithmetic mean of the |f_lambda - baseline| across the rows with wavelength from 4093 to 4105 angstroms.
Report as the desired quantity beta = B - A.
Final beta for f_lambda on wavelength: -0.18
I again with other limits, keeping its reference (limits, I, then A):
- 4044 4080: 0.945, -0.055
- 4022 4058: 0.981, -0.019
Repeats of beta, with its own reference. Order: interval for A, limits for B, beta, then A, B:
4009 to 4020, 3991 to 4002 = -0.06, 0.16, 0.11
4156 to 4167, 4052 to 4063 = -0.17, 0.29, 0.12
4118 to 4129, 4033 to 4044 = 0.05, 0.15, 0.20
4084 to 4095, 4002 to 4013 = 0.01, 0.26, 0.27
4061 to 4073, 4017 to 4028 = -0.14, 0.30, 0.15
